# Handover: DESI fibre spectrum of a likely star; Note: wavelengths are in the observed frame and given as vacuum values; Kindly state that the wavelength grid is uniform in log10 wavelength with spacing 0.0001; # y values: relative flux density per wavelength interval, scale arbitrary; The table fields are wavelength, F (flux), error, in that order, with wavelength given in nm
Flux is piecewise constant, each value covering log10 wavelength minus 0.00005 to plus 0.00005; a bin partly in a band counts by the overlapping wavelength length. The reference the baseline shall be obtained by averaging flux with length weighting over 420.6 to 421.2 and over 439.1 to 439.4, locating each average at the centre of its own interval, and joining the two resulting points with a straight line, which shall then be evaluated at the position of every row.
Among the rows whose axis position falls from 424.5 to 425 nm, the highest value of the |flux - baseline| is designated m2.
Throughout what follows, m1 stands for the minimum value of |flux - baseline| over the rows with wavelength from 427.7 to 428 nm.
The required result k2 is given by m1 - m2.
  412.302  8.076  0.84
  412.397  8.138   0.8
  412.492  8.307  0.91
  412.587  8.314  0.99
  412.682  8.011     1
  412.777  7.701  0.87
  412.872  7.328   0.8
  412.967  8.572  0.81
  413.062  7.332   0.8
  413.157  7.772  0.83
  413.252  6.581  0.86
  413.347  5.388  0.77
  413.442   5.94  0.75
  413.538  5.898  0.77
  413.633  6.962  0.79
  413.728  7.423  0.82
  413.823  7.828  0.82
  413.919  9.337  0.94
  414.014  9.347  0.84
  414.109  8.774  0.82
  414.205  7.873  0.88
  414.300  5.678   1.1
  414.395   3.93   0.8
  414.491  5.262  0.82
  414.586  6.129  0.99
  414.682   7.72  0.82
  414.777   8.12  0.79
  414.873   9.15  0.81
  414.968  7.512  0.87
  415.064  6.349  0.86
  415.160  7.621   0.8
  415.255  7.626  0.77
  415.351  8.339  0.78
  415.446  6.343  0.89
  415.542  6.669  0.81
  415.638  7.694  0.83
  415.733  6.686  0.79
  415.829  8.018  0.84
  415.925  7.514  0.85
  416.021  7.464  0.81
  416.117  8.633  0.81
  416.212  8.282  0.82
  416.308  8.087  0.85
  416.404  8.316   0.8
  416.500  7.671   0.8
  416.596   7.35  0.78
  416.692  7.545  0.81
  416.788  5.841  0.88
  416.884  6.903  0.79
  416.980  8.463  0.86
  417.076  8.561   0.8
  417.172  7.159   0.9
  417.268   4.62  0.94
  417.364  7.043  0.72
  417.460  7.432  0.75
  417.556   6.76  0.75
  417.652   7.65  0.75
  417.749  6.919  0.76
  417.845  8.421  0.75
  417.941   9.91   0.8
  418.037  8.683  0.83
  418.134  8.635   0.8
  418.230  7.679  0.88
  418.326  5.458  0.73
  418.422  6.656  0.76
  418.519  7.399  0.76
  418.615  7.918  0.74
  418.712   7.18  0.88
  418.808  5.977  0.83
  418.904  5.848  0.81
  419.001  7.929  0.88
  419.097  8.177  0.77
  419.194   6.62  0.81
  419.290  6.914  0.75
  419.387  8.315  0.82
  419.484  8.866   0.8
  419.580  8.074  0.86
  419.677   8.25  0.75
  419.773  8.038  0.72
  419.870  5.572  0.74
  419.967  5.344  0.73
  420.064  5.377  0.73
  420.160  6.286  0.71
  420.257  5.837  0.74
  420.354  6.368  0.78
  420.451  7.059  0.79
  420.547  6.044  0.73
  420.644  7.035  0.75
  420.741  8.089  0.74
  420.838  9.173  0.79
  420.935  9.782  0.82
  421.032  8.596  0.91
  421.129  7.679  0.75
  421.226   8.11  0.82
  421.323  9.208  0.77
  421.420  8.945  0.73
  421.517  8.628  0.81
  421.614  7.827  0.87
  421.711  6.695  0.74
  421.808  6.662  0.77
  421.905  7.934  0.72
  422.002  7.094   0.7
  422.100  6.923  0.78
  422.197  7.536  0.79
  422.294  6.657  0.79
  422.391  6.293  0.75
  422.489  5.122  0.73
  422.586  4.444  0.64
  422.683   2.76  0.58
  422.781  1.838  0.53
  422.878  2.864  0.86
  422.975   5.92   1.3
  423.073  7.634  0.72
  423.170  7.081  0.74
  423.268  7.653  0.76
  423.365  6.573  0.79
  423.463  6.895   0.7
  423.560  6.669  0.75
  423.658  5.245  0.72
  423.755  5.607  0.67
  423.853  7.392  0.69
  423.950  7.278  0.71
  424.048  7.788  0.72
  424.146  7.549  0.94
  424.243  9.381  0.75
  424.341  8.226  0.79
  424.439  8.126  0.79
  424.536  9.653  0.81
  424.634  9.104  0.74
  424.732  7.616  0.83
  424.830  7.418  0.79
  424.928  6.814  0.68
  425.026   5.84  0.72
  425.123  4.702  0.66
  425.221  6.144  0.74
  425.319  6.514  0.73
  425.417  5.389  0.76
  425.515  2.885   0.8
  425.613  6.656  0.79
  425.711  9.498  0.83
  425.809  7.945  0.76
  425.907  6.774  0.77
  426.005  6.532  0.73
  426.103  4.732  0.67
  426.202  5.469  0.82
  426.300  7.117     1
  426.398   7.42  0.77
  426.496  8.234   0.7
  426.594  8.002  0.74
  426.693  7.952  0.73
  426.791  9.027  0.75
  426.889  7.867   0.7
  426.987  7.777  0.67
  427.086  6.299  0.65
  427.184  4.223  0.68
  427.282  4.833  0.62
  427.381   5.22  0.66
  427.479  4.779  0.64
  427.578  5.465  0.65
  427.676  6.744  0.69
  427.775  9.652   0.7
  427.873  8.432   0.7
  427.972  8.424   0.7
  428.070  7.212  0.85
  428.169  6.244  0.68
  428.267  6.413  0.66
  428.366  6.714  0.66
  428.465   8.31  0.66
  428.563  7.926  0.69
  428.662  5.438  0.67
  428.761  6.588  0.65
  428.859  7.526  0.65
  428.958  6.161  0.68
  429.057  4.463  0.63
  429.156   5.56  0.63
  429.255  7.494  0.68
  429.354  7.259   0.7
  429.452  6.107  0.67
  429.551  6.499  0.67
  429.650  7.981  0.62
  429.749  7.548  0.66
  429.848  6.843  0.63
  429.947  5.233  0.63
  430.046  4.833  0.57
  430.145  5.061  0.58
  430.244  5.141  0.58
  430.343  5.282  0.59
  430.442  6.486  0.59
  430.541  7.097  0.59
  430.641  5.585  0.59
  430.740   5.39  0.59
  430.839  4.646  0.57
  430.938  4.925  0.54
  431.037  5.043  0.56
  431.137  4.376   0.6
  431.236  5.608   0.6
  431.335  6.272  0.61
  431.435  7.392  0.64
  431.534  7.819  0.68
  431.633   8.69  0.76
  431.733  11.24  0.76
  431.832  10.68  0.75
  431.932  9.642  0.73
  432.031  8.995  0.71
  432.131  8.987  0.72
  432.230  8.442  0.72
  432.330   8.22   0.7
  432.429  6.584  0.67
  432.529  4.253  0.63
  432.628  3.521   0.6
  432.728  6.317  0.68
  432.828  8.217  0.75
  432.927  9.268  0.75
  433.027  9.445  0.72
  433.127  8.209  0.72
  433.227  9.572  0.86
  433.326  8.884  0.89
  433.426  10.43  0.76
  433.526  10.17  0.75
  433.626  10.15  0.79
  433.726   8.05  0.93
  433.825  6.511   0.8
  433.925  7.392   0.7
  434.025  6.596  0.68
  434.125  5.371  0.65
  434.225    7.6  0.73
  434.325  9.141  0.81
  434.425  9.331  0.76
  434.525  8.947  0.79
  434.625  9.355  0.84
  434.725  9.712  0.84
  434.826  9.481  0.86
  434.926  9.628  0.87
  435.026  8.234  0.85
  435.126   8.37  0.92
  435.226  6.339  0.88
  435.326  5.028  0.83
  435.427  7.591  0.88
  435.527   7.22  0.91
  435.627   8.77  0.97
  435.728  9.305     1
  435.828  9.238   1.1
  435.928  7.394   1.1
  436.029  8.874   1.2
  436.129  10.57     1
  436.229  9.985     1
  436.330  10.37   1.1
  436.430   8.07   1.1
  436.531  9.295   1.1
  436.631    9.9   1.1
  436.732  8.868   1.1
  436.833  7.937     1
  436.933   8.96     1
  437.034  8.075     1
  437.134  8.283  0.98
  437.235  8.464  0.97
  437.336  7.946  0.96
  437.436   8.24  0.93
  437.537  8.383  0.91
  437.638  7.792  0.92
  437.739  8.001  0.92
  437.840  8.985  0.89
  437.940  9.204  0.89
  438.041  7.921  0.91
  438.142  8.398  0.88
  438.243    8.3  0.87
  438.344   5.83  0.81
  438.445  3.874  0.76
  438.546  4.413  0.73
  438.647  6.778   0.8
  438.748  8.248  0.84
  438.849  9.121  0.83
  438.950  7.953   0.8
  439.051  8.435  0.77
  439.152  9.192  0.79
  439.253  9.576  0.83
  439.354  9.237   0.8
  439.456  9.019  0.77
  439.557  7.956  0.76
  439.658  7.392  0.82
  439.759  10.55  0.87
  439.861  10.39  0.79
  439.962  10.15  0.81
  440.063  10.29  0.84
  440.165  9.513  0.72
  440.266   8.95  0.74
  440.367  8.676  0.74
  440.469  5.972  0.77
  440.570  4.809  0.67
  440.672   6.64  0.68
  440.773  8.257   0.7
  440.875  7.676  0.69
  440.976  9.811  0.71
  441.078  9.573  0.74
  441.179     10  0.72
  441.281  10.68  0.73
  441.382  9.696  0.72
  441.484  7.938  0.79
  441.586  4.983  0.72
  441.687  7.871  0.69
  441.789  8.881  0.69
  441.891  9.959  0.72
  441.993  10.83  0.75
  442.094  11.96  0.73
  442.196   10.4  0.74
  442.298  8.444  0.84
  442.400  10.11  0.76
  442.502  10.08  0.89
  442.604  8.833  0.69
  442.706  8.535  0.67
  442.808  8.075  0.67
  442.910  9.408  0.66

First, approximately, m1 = 0.32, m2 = 1.8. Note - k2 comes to -1.5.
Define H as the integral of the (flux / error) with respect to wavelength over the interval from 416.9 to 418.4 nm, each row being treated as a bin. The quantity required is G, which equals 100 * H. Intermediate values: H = 14.2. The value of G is 1421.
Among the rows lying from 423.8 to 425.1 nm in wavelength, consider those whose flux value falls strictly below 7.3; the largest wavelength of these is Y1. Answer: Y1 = 425.026 nm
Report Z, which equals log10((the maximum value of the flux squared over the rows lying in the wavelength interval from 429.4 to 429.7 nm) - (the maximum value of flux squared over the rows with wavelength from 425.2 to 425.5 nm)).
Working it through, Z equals 1.3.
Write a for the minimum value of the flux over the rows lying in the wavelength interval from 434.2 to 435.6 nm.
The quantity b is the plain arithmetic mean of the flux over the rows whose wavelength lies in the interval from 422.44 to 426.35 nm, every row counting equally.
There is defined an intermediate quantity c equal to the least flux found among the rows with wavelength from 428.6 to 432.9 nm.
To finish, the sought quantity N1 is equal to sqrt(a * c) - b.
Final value -2.3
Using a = 5.028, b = 6.5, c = 3.521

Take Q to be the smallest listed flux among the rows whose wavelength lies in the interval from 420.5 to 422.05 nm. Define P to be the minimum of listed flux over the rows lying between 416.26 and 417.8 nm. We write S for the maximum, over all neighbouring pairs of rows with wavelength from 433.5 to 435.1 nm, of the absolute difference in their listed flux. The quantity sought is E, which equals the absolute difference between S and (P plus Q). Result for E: 8.4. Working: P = 4.62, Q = 6.044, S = 2.23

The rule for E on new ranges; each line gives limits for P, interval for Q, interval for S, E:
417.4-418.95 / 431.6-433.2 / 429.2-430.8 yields 7.4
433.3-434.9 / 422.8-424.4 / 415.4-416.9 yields 6.5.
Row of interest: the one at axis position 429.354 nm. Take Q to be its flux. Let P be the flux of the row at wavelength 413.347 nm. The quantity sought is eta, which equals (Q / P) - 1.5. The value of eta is -0.2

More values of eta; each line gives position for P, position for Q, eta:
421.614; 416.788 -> -0.8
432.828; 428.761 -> -0.7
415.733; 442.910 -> -0.1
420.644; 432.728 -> -0.6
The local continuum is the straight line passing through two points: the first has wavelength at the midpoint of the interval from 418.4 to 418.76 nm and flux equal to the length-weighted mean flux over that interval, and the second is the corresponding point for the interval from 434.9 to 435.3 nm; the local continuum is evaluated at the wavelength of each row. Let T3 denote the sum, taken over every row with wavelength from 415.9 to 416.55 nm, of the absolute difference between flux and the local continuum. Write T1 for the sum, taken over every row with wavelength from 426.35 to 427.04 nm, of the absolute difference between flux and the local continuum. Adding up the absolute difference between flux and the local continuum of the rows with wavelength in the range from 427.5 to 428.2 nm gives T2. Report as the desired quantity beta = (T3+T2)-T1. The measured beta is 10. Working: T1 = 3.4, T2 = 8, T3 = 5.3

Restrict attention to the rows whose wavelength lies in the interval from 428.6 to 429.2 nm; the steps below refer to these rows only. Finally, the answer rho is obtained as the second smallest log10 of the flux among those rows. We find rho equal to 0.74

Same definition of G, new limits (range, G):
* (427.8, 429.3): 1524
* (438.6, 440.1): 1661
